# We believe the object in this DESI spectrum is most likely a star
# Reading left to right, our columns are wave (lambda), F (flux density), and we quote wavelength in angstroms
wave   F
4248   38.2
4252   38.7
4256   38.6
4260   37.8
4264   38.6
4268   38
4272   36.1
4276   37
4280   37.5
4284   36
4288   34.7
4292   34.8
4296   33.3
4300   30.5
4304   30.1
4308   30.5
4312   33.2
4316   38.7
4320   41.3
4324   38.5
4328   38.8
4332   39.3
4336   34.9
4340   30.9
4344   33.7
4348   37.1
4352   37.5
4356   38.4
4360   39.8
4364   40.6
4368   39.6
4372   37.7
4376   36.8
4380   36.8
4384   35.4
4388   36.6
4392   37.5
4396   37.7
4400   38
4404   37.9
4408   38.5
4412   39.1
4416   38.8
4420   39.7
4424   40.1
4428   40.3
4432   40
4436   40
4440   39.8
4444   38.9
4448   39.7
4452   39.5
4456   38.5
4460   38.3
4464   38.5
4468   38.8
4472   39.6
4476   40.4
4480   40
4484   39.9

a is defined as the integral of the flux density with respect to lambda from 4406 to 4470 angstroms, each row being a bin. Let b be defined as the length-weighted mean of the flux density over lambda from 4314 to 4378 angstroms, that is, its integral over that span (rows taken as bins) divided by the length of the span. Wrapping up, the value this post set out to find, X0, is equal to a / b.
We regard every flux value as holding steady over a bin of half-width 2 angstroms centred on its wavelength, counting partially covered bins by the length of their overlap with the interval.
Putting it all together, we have 67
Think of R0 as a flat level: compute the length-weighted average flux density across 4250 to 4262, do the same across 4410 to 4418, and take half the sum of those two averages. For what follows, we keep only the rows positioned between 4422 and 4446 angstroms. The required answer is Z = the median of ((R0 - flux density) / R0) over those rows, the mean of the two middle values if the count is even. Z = -0.035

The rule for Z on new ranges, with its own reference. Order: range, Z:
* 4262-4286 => 0.036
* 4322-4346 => 0.051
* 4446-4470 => 0.000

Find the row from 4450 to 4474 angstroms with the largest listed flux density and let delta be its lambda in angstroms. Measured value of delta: 4472 angstroms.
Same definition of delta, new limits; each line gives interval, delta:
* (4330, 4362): 4360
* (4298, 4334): 4320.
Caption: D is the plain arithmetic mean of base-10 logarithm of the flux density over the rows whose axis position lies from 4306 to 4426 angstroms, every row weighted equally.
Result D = 1.57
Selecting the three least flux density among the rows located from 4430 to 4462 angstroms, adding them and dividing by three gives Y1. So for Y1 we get 38.6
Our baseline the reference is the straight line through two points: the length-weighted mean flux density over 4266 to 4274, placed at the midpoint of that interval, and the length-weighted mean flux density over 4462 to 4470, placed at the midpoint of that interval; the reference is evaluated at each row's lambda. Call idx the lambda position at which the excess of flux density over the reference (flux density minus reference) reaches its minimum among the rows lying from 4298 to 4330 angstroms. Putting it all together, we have 4304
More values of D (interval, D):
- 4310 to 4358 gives 1.57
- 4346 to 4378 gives 1.58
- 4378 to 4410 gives 1.57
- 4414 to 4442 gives 1.60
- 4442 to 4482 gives 1.59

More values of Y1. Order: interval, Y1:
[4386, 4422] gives 37.3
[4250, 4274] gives 37.3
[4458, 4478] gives 38.5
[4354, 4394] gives 36.3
